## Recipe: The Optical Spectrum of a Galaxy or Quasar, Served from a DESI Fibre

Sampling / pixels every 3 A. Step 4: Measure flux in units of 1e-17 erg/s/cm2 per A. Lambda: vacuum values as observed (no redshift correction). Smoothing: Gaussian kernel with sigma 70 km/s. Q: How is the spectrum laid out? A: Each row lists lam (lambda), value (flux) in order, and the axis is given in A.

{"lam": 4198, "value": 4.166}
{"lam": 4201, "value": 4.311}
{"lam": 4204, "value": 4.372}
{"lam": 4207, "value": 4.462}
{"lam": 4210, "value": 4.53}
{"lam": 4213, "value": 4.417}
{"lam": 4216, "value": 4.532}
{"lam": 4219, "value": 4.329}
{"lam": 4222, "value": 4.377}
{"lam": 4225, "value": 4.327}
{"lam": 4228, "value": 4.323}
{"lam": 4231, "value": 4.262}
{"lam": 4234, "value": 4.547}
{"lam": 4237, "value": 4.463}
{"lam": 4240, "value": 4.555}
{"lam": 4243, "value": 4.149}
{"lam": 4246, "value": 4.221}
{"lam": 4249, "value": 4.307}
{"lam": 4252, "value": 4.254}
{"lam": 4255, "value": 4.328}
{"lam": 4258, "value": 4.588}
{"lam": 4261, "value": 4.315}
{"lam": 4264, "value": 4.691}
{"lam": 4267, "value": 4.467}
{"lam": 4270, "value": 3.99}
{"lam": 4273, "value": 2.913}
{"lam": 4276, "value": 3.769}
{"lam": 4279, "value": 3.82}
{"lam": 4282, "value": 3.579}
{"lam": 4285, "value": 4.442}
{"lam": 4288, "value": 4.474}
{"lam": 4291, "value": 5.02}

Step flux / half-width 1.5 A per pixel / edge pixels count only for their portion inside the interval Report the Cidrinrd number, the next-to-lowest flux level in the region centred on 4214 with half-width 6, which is 4.417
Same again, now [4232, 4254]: 4.221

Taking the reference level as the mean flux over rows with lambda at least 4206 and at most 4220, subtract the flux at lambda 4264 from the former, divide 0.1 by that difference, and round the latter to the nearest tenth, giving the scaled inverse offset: -0.4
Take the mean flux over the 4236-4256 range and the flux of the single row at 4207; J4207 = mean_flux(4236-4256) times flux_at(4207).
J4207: 19.3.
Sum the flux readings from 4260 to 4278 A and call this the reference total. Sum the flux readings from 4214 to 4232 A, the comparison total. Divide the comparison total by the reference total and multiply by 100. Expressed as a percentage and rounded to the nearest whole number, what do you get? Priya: 108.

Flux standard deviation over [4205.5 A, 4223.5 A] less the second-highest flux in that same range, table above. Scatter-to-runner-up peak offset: -4.45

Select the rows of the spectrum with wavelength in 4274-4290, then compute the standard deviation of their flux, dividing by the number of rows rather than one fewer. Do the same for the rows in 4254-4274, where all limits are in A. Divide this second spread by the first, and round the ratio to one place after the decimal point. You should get 1.5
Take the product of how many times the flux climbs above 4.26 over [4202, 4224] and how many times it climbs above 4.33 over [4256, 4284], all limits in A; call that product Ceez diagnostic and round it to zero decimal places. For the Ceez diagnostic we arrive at 21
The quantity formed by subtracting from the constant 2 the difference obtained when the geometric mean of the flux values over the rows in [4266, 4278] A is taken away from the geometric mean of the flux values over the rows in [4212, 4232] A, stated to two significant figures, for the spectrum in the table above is 1.4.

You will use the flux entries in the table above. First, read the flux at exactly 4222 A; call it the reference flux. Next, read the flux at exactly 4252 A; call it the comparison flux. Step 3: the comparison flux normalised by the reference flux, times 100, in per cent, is 97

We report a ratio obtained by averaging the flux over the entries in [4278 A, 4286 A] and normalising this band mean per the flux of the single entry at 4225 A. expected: 0.91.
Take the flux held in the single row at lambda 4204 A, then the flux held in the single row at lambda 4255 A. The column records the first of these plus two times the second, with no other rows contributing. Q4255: 13.0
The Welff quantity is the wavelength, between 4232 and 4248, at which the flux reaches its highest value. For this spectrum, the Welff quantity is 4240 A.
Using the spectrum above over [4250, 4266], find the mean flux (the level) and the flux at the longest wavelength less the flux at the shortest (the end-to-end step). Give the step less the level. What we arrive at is -4.00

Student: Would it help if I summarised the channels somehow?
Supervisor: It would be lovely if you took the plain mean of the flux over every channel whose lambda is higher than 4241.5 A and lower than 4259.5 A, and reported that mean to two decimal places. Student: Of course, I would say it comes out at 4.31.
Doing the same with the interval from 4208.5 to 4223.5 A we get 4.44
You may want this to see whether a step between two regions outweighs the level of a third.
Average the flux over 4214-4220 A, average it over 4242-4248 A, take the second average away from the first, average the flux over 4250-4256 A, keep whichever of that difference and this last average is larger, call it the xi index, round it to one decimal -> 4.3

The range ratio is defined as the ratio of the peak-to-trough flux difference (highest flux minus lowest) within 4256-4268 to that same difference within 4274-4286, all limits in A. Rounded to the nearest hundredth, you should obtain 0.44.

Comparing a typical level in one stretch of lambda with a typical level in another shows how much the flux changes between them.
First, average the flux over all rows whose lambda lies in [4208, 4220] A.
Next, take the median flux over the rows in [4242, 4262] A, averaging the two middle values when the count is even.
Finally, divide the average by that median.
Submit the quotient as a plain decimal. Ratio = 1.03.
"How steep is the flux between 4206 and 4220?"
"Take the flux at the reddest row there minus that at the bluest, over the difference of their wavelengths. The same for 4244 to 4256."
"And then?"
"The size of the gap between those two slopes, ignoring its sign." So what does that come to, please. 0.023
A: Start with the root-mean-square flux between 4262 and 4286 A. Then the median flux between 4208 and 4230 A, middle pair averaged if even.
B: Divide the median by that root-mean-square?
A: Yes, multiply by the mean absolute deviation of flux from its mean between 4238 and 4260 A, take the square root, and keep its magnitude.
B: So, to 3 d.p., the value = 0.378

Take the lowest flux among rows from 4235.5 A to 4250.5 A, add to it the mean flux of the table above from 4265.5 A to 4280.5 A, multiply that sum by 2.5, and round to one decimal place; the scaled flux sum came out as 19.9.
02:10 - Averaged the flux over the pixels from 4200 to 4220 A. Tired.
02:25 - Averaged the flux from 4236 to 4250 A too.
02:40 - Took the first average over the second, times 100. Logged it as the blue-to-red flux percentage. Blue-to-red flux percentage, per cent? 102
